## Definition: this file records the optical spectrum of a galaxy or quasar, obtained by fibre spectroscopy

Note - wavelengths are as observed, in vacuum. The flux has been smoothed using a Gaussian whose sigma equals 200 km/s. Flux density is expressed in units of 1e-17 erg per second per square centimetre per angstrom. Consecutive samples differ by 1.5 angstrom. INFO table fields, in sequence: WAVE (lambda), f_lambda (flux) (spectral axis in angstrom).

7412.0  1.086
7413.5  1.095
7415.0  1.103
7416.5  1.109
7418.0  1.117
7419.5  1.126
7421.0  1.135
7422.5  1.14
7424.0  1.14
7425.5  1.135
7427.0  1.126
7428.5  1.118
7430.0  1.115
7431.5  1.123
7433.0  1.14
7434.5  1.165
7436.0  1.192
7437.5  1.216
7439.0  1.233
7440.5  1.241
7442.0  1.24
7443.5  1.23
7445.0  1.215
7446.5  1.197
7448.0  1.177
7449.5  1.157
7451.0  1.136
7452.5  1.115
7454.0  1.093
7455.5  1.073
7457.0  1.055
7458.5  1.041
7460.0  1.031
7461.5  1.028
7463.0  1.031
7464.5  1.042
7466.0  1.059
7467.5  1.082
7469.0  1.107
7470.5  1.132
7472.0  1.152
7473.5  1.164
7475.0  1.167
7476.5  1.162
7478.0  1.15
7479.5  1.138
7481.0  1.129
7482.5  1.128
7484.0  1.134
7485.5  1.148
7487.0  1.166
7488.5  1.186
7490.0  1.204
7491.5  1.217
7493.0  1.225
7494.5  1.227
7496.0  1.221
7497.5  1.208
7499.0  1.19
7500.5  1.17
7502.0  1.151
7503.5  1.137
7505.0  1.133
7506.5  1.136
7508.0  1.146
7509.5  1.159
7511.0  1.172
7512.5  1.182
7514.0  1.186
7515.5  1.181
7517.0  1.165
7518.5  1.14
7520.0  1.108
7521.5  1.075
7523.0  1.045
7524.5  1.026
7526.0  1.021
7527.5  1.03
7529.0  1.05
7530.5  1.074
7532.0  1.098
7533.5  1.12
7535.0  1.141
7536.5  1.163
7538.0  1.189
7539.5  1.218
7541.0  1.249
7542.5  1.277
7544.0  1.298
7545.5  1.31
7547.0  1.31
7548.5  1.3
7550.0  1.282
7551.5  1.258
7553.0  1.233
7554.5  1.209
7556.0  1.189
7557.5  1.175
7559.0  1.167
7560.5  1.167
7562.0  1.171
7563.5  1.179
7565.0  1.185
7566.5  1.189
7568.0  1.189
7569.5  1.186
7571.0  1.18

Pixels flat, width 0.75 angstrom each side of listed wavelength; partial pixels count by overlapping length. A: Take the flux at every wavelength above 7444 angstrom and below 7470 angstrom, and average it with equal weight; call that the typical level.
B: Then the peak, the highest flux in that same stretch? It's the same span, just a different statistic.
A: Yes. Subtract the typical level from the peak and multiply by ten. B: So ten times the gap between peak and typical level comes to 1.2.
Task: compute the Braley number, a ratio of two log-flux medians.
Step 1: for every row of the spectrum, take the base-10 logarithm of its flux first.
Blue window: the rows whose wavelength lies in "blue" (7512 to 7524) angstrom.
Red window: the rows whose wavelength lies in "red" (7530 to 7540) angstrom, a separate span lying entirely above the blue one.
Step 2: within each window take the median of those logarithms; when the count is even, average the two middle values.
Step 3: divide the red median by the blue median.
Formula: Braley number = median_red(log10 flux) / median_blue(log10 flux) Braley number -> 0.93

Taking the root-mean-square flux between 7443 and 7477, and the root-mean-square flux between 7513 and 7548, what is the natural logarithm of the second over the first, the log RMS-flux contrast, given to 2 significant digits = 0.033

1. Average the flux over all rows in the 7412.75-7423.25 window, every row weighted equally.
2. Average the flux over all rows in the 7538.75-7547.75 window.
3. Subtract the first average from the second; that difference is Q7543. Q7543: 0.16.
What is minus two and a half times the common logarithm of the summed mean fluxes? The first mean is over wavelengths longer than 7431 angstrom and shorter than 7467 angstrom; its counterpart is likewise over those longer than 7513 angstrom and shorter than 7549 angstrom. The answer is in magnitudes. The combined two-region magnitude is -0.900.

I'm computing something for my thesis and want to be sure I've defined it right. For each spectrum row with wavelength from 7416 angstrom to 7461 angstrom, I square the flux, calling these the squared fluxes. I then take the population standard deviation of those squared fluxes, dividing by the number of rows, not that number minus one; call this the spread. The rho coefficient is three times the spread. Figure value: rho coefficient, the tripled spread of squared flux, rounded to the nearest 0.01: 0.39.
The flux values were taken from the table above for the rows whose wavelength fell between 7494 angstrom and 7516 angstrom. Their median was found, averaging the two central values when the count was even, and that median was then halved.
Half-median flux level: 0.586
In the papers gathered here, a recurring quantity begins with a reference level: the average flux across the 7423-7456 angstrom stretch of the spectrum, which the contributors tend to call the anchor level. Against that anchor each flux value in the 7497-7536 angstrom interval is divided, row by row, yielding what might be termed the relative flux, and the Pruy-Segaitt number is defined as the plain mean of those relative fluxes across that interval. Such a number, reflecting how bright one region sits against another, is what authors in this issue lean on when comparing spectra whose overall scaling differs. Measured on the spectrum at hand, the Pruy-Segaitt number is 0.97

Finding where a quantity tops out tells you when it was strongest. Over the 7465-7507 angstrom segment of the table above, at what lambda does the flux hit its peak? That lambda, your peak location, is 7494.5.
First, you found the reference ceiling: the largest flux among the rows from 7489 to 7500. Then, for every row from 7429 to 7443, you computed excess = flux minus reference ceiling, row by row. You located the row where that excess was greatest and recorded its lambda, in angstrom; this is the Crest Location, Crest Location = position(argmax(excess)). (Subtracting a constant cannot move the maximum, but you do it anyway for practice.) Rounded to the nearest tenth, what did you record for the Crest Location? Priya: 7440.5 angstrom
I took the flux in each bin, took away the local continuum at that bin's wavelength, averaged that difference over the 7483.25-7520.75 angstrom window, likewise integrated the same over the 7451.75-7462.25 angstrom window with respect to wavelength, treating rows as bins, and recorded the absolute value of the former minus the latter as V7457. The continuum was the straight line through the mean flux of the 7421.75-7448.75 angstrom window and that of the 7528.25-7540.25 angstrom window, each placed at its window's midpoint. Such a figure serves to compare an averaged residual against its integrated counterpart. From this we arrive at 1.1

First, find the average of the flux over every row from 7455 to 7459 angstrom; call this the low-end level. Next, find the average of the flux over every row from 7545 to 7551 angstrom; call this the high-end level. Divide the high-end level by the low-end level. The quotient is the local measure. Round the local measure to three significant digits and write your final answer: 1.23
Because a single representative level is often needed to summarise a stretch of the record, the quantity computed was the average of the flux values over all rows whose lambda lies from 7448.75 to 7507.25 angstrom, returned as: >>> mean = 1.13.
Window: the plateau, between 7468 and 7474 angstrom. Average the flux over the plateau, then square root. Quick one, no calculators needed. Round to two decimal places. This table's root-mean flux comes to 1.07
